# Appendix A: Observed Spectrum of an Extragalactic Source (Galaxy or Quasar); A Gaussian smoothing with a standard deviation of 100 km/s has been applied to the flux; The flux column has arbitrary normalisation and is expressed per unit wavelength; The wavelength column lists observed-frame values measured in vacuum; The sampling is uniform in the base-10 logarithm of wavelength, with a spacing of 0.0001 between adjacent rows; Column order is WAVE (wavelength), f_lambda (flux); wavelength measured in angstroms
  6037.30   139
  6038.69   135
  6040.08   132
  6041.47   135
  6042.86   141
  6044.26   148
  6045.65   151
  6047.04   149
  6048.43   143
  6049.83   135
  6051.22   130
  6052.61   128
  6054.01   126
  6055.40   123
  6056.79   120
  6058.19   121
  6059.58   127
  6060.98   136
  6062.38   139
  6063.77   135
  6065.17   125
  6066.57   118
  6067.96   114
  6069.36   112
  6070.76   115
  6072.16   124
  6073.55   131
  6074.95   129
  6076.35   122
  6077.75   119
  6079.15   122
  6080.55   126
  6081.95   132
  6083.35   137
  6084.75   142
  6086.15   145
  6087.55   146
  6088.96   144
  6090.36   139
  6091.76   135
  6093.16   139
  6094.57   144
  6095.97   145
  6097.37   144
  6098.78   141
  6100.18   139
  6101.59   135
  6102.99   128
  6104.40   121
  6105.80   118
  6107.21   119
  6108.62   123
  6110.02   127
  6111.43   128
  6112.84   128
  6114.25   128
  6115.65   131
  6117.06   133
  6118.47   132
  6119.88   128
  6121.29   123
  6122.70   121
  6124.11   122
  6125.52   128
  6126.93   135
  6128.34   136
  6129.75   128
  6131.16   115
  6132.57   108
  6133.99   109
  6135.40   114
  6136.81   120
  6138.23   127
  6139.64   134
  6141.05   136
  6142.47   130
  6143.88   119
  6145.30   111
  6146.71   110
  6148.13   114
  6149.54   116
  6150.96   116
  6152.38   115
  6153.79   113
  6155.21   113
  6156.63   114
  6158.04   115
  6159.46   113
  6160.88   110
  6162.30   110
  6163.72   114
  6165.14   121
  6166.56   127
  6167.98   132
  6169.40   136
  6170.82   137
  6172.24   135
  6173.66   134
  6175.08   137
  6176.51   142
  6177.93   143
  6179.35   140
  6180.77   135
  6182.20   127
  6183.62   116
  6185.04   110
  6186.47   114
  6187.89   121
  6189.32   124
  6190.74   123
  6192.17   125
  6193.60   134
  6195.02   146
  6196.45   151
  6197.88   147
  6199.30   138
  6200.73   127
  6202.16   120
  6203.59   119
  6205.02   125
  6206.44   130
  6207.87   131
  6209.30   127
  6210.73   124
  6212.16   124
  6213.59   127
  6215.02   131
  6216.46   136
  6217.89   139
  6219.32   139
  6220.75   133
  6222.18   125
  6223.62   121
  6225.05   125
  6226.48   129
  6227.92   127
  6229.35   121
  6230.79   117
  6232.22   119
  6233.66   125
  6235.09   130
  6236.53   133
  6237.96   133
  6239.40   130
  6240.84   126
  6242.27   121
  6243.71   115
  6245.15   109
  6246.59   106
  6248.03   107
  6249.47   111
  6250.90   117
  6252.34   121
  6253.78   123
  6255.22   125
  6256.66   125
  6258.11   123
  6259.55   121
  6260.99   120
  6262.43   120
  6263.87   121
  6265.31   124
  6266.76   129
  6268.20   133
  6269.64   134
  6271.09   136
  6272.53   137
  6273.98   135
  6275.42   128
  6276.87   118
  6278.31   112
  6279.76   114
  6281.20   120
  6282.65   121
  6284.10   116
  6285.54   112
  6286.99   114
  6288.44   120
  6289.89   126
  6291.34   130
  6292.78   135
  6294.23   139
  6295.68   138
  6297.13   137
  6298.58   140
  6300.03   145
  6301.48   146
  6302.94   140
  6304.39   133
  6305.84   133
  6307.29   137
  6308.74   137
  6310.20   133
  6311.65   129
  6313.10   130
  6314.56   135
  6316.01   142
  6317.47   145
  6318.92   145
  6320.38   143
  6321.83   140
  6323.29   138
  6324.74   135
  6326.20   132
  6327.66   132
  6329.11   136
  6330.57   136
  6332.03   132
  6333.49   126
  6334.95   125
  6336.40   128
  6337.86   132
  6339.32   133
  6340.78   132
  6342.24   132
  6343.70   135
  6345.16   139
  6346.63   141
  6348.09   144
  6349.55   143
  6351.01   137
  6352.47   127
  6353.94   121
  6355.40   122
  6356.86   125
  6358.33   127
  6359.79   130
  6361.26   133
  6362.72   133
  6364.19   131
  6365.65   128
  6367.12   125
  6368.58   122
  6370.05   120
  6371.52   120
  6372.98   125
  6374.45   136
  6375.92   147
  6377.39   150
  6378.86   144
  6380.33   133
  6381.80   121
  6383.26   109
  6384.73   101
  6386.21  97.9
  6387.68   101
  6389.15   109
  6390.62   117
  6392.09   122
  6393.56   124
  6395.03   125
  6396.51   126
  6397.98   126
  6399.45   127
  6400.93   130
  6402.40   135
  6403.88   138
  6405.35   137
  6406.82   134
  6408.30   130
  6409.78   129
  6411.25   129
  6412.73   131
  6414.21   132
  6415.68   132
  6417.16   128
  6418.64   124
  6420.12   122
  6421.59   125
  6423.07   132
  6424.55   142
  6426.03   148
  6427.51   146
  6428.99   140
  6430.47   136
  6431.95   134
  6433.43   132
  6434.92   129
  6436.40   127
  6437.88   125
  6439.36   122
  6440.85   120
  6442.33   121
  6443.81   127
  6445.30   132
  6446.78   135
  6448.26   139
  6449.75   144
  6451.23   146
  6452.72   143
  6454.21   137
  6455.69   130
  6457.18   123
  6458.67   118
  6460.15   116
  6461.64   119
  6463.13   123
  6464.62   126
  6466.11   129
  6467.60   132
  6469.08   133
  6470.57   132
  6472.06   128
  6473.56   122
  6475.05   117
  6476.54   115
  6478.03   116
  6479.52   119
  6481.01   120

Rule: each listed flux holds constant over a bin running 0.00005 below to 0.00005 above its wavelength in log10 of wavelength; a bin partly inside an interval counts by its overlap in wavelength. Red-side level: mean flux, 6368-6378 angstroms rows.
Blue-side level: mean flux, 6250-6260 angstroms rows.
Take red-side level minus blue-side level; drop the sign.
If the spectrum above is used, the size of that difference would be 9.3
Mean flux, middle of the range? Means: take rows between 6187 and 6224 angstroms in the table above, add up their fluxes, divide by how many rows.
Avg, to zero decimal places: 130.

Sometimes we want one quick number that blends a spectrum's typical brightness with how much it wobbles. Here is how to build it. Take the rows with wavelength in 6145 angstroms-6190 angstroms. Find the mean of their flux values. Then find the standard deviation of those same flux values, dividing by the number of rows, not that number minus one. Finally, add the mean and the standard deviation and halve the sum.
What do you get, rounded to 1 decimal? 66.7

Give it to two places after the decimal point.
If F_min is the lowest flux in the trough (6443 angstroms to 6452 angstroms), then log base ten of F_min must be 2.10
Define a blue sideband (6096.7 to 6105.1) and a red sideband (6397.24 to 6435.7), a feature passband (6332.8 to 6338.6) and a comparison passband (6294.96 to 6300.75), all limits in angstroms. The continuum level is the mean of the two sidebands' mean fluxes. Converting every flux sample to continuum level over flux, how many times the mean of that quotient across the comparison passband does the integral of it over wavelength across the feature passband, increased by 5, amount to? 11.6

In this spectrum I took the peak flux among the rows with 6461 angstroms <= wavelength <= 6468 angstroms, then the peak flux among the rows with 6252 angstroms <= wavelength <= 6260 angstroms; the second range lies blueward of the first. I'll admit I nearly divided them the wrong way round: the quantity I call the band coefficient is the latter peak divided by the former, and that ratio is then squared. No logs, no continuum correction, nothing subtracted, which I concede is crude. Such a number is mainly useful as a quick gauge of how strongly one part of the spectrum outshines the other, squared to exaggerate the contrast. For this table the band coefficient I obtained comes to 0.90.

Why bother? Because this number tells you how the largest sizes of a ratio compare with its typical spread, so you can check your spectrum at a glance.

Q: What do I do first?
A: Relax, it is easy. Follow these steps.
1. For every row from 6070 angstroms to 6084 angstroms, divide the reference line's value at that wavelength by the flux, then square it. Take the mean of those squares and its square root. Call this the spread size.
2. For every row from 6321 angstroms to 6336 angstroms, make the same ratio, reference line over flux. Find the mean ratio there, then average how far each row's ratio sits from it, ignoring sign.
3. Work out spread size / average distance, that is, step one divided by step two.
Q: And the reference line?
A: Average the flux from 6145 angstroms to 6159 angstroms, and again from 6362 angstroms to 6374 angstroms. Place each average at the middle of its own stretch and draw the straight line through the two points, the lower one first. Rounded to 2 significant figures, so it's 32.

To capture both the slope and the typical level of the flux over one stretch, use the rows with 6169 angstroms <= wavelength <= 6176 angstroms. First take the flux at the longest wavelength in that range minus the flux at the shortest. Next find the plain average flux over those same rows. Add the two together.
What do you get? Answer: 137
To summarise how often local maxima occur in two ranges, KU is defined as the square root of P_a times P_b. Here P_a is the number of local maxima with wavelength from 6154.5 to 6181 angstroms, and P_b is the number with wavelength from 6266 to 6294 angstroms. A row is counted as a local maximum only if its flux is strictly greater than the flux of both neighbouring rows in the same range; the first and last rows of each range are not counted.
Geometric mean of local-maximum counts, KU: 2.4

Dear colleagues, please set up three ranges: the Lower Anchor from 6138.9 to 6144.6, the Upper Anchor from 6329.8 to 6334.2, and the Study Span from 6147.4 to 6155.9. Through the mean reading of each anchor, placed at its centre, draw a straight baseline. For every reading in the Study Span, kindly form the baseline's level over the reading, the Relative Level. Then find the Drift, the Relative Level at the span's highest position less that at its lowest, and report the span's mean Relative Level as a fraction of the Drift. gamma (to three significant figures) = 107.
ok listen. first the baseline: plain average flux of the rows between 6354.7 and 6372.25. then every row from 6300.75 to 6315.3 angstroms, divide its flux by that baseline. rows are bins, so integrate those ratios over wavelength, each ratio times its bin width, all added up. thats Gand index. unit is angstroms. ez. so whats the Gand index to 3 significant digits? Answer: 15.6 angstroms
